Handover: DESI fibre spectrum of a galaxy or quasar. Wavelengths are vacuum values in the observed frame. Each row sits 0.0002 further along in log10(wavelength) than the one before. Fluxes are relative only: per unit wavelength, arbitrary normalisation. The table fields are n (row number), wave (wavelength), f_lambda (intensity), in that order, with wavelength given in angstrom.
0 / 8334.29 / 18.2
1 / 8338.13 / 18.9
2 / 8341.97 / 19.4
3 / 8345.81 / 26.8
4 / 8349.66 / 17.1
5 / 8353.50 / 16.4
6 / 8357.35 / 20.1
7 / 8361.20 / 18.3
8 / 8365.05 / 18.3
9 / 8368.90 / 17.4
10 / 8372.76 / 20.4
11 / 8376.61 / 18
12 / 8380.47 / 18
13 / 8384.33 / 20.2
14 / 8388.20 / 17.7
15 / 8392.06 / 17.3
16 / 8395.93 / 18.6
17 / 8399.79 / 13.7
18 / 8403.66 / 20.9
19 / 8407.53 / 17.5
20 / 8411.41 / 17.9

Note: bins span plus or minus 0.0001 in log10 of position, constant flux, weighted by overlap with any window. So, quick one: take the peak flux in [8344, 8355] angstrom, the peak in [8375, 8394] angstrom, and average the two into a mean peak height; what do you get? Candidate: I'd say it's 23.5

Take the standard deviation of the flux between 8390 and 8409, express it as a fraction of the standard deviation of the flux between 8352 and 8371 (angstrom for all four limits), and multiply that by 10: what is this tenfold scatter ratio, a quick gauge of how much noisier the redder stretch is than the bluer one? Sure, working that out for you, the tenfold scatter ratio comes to 19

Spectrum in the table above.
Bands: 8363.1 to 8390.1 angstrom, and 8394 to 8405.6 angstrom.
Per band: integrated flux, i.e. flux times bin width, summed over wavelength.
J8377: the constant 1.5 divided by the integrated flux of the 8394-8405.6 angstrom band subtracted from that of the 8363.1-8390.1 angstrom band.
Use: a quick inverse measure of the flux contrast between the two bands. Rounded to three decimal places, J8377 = 0.005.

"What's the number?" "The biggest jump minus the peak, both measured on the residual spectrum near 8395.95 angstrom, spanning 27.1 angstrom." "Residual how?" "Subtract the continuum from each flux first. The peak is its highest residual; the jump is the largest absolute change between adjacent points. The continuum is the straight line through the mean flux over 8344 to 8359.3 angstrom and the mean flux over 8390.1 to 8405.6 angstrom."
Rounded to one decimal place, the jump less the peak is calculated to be 3.8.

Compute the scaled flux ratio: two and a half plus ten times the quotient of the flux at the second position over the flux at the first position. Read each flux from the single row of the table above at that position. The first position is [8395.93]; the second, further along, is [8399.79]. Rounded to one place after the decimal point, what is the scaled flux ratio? 9.9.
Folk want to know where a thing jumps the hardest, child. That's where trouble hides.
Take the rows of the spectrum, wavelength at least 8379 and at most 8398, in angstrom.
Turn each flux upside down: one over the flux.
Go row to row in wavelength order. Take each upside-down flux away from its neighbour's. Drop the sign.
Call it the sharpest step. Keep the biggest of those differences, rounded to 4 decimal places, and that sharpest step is 0.0070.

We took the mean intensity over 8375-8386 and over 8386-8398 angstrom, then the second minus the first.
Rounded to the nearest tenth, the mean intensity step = -0.9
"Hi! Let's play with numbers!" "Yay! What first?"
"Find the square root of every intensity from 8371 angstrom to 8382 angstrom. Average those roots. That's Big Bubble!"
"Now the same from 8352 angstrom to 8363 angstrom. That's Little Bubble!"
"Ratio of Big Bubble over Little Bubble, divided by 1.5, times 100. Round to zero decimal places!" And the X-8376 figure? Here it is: 68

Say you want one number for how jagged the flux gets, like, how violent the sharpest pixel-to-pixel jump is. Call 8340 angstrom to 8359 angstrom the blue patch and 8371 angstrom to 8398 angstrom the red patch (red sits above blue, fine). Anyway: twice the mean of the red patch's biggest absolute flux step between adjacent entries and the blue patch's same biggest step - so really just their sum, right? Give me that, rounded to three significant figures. 12.2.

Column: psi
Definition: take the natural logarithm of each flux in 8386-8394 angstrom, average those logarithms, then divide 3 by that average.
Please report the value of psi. 1.048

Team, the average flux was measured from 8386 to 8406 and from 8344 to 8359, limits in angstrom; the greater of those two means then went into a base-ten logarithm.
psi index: 1.30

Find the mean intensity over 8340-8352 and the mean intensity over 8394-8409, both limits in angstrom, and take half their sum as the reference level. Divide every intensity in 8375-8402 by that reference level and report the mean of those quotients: 0.91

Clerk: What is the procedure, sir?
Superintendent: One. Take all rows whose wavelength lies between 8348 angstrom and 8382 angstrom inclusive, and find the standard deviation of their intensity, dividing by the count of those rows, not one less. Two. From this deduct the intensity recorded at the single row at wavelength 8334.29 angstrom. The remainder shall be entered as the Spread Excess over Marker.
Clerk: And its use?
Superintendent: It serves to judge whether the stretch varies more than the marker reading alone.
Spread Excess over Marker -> -17.0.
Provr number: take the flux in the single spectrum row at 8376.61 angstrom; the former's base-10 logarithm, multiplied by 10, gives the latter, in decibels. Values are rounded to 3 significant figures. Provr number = 12.6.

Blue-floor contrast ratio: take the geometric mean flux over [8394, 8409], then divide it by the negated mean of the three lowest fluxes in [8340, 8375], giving -1.03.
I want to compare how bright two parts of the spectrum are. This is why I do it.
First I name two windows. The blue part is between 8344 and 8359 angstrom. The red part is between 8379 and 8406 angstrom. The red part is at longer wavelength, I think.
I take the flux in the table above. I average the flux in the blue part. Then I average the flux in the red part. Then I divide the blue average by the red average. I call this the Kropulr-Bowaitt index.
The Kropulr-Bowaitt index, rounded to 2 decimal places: 1.11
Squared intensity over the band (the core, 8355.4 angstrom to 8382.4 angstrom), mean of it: 349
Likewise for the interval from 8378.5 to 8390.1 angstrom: 348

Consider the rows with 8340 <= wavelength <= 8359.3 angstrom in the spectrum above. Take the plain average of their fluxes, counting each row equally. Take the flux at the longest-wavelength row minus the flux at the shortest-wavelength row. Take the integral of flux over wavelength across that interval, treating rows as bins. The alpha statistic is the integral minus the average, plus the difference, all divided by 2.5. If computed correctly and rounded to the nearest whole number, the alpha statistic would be 146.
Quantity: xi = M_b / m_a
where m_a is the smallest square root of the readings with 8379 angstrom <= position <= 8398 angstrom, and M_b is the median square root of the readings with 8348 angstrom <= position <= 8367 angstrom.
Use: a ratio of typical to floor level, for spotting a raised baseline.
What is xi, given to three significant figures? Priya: 1.03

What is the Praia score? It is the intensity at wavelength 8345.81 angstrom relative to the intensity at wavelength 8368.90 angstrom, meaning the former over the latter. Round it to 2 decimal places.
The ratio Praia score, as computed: 1.54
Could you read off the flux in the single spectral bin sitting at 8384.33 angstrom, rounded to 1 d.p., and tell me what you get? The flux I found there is 20.2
